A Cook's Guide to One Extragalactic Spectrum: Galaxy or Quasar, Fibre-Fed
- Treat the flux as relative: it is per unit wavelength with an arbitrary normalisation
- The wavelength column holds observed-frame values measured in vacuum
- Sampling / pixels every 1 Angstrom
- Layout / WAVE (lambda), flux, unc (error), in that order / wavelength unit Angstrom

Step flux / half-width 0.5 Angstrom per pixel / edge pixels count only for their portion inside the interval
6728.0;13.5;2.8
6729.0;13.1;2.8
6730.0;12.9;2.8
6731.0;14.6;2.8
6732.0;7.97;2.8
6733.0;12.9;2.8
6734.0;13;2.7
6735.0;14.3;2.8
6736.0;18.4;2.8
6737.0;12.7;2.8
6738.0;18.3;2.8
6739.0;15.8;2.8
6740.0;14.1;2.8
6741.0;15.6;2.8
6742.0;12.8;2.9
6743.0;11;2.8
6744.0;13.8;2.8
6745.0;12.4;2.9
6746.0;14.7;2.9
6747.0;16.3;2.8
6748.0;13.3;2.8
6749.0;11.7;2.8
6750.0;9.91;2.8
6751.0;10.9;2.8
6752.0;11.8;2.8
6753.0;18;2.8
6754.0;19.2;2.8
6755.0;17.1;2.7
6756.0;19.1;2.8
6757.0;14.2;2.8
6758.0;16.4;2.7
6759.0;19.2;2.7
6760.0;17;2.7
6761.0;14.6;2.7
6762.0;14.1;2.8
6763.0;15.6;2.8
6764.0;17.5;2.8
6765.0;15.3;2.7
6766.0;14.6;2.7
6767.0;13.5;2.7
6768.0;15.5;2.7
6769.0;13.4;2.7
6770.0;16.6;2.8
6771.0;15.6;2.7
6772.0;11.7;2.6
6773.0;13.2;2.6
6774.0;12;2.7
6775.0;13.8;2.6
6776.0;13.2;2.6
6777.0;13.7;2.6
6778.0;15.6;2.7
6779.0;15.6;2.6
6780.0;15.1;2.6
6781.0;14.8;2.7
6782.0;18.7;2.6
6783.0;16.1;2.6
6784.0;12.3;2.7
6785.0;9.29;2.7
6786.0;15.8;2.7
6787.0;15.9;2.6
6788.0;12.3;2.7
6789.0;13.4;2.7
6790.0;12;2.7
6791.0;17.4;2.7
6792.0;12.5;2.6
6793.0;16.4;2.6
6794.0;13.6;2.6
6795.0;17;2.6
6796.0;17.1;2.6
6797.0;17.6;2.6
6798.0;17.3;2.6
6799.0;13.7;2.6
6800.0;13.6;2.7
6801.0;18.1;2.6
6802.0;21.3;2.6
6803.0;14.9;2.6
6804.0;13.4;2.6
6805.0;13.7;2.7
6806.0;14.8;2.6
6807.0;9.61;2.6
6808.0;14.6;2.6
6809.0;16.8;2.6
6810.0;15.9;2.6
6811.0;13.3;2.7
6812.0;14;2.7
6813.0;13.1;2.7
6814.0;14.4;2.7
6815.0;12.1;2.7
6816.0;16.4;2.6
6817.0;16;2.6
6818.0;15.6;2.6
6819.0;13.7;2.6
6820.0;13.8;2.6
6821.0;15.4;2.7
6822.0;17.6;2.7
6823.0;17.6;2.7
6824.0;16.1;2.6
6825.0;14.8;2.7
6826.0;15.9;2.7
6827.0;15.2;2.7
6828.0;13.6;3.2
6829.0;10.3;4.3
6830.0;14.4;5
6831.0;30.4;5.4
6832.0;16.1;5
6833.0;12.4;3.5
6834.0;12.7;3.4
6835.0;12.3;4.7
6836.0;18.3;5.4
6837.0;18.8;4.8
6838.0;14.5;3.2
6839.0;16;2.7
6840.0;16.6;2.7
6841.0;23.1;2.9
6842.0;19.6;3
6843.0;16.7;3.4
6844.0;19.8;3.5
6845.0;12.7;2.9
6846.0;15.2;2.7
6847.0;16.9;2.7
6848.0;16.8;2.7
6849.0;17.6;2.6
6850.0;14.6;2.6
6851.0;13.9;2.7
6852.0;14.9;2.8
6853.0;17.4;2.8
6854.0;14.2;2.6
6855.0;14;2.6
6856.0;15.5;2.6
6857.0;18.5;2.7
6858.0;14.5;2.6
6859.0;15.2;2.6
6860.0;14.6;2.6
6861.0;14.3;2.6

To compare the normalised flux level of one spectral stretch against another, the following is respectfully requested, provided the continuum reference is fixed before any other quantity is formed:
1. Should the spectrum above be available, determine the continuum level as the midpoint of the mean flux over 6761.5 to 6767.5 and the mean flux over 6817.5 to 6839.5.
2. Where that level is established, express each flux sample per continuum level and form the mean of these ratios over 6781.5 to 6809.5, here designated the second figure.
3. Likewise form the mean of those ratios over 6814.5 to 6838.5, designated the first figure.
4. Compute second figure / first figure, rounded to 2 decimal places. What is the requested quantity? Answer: 0.96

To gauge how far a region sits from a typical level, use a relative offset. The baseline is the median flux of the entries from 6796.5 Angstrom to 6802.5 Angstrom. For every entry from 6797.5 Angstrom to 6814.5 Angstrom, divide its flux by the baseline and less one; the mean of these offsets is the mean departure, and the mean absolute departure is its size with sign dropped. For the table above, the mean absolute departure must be 0.15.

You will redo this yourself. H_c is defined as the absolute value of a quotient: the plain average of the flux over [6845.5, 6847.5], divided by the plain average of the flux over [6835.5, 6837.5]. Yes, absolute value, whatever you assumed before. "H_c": 0.87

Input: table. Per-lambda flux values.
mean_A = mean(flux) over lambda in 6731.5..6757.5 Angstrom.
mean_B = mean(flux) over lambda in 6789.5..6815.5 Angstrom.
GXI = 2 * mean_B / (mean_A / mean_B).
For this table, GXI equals 31.4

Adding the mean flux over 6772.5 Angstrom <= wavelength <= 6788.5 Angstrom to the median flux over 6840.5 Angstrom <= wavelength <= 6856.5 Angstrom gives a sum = 30.3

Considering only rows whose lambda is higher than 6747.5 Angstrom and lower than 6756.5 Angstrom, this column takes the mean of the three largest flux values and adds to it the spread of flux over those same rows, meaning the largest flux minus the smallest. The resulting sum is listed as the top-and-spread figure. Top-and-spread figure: 28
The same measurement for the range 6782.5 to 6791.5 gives 25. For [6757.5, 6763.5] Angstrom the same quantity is 23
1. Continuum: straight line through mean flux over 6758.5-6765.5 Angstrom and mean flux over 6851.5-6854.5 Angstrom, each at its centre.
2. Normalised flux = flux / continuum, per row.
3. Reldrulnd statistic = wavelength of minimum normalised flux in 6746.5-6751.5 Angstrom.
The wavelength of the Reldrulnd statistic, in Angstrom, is 6750.0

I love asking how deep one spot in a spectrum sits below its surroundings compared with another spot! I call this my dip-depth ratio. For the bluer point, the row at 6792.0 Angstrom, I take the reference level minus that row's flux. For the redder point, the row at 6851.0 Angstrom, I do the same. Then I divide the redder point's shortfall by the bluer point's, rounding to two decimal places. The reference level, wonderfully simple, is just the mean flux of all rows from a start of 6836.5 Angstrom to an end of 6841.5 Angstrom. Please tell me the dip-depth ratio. 0.74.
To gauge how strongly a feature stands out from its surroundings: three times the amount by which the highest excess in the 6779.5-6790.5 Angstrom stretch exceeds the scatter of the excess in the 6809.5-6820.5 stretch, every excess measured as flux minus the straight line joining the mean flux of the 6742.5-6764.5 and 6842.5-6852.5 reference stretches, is 6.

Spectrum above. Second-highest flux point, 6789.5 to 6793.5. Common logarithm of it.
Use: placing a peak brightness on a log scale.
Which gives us 1.21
